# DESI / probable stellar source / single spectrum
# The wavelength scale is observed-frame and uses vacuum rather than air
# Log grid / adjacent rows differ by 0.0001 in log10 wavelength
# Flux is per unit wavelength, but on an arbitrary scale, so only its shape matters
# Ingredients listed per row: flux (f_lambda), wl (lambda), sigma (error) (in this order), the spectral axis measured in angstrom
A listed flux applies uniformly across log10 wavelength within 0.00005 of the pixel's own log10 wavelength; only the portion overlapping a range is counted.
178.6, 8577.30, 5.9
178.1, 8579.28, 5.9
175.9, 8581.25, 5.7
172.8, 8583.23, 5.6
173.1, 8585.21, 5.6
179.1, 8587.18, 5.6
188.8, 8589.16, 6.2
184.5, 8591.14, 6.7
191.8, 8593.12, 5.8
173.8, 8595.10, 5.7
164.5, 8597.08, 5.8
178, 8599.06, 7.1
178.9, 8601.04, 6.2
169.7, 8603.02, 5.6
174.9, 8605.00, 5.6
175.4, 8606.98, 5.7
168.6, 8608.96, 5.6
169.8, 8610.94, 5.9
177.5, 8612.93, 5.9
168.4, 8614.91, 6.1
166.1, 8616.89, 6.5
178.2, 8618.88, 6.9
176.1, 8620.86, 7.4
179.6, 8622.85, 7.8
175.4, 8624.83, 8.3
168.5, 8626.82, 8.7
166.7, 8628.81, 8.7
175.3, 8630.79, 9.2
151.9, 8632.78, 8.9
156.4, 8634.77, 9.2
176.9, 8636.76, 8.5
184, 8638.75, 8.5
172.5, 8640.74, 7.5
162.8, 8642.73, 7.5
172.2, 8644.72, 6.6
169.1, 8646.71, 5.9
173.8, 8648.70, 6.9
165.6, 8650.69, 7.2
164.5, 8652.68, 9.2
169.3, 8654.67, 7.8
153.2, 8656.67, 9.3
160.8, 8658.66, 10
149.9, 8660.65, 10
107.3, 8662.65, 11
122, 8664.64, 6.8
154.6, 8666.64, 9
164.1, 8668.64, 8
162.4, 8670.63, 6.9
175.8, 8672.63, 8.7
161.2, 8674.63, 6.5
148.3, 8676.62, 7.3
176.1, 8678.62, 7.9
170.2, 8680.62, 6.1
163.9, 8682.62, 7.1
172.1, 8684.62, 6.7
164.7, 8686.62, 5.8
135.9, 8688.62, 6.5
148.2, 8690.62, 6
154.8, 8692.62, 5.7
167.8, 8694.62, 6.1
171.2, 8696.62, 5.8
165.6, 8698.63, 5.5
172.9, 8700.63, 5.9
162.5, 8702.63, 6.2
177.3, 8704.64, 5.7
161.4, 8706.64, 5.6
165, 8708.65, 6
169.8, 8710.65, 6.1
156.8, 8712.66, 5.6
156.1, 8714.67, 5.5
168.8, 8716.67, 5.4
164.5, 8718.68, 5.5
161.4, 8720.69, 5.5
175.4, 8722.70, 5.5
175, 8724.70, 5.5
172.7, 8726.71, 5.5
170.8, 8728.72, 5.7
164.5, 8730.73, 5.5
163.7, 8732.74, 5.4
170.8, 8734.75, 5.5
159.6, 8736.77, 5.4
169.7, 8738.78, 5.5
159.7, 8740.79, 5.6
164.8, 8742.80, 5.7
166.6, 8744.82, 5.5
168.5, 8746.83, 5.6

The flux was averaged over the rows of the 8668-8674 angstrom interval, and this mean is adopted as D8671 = 167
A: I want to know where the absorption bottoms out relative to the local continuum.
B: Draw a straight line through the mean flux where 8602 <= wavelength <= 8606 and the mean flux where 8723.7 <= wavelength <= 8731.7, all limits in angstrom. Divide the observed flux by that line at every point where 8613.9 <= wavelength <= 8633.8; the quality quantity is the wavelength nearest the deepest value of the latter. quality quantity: 8632.78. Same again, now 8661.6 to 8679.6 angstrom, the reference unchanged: 8662.65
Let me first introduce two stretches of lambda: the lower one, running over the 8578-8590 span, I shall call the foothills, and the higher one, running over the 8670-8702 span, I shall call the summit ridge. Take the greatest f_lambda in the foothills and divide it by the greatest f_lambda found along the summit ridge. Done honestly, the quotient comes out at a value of 1.07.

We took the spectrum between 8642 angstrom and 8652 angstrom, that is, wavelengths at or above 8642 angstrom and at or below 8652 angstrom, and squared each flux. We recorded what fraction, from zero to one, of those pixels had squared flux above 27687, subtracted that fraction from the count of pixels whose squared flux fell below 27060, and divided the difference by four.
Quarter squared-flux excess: 0.1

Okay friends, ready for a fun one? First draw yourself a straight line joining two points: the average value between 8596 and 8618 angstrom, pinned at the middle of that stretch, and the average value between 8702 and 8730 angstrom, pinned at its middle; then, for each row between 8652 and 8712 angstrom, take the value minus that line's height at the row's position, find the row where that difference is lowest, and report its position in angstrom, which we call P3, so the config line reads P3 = 8662.65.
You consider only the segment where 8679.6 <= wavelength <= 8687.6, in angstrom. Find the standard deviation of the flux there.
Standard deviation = 4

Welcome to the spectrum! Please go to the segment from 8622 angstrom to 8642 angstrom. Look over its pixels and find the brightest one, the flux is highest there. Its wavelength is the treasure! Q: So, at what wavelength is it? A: 8638.75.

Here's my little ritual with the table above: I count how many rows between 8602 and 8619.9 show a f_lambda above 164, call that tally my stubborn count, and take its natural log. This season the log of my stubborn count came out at 2.20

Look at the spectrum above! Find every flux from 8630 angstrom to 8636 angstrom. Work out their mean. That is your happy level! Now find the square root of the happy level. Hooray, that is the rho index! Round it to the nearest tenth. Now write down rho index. 12.7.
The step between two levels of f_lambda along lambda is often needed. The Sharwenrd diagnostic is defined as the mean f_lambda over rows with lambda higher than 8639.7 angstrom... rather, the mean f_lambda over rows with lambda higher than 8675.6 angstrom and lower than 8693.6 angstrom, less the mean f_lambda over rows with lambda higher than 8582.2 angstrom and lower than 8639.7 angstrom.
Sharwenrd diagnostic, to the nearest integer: -15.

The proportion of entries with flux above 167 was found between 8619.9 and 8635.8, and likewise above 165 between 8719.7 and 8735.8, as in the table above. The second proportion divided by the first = 1.0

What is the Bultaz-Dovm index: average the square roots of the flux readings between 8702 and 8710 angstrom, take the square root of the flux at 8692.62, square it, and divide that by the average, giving 12.0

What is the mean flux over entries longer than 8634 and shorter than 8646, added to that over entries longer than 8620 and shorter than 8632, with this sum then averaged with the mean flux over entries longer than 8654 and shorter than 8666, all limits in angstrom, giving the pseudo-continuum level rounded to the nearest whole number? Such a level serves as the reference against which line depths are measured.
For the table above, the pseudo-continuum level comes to 244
